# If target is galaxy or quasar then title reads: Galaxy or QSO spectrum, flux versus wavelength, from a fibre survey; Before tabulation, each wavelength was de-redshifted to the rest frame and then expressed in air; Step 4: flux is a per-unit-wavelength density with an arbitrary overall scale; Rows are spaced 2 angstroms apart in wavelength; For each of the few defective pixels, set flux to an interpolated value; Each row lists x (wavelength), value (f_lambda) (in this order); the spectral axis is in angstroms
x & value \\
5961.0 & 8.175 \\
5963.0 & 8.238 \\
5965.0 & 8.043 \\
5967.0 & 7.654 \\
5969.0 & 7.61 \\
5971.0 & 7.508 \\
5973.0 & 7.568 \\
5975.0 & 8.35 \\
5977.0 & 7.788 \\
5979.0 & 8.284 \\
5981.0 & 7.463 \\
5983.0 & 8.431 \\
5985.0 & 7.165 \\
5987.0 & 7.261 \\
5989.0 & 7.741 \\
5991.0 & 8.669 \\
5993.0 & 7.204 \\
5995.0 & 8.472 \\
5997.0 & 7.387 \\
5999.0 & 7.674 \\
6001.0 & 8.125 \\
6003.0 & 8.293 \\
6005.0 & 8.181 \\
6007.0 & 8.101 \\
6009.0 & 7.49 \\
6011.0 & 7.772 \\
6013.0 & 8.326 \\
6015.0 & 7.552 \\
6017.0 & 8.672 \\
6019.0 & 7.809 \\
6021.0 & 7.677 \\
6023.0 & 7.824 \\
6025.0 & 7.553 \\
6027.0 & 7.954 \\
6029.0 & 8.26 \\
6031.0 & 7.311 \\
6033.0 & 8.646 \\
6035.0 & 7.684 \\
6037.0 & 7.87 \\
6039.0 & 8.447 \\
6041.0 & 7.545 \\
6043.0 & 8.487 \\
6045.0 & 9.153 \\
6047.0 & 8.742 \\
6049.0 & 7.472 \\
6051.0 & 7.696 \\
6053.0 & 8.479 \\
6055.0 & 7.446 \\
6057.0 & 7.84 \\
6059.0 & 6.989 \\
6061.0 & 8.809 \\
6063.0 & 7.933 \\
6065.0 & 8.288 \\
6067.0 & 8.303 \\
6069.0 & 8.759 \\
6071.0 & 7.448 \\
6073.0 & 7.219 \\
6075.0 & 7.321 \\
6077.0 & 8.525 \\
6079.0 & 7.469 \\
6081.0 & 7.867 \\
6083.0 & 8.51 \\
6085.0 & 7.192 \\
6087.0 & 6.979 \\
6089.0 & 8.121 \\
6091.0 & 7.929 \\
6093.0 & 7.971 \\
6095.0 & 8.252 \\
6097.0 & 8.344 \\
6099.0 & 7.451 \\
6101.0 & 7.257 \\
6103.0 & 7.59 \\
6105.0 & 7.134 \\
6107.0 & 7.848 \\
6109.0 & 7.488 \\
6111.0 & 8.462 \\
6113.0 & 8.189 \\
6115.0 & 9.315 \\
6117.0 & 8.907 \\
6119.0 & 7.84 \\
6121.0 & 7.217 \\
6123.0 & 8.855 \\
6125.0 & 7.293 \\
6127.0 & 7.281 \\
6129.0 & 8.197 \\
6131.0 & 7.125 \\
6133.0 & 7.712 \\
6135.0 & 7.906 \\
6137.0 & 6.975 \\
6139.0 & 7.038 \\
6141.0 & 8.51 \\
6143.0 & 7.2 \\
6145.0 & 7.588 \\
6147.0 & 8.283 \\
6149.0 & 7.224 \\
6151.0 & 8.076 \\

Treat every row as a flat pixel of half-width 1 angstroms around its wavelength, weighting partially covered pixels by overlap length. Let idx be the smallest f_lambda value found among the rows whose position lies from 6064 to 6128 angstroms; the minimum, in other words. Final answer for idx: 6.979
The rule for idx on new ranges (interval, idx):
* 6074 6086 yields 7.192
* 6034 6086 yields 6.989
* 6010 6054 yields 7.311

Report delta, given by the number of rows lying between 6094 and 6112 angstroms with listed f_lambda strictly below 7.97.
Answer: 6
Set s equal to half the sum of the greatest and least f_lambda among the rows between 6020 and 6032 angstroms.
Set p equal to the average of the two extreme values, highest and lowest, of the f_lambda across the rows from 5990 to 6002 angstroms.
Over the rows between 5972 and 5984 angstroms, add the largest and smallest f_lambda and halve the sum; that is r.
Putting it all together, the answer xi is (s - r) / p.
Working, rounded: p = 7.94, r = 7.95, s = 7.79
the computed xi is -0.020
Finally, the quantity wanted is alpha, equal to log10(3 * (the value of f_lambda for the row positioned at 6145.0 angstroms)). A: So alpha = 1.36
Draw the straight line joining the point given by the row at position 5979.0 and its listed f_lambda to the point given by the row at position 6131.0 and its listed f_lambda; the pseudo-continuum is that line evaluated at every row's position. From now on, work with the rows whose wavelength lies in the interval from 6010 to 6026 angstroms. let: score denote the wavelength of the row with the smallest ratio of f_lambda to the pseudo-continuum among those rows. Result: 6015.0 angstroms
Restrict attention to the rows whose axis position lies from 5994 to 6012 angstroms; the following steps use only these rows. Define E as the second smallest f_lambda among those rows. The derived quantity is 7.49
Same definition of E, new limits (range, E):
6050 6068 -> 7.446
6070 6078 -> 7.321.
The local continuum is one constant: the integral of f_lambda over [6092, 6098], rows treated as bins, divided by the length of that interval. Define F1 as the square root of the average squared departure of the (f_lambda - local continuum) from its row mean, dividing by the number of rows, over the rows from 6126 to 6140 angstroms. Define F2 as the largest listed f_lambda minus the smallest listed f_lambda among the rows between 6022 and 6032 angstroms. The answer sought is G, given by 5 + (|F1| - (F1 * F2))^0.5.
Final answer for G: 5.15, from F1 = 0.44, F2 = 0.95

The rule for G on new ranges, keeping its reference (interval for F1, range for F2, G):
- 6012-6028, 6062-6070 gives 5.25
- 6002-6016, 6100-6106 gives 5.42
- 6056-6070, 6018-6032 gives 5.17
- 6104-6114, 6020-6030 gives 5.37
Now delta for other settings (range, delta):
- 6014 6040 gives 9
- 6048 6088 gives 13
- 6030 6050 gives 5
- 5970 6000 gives 10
